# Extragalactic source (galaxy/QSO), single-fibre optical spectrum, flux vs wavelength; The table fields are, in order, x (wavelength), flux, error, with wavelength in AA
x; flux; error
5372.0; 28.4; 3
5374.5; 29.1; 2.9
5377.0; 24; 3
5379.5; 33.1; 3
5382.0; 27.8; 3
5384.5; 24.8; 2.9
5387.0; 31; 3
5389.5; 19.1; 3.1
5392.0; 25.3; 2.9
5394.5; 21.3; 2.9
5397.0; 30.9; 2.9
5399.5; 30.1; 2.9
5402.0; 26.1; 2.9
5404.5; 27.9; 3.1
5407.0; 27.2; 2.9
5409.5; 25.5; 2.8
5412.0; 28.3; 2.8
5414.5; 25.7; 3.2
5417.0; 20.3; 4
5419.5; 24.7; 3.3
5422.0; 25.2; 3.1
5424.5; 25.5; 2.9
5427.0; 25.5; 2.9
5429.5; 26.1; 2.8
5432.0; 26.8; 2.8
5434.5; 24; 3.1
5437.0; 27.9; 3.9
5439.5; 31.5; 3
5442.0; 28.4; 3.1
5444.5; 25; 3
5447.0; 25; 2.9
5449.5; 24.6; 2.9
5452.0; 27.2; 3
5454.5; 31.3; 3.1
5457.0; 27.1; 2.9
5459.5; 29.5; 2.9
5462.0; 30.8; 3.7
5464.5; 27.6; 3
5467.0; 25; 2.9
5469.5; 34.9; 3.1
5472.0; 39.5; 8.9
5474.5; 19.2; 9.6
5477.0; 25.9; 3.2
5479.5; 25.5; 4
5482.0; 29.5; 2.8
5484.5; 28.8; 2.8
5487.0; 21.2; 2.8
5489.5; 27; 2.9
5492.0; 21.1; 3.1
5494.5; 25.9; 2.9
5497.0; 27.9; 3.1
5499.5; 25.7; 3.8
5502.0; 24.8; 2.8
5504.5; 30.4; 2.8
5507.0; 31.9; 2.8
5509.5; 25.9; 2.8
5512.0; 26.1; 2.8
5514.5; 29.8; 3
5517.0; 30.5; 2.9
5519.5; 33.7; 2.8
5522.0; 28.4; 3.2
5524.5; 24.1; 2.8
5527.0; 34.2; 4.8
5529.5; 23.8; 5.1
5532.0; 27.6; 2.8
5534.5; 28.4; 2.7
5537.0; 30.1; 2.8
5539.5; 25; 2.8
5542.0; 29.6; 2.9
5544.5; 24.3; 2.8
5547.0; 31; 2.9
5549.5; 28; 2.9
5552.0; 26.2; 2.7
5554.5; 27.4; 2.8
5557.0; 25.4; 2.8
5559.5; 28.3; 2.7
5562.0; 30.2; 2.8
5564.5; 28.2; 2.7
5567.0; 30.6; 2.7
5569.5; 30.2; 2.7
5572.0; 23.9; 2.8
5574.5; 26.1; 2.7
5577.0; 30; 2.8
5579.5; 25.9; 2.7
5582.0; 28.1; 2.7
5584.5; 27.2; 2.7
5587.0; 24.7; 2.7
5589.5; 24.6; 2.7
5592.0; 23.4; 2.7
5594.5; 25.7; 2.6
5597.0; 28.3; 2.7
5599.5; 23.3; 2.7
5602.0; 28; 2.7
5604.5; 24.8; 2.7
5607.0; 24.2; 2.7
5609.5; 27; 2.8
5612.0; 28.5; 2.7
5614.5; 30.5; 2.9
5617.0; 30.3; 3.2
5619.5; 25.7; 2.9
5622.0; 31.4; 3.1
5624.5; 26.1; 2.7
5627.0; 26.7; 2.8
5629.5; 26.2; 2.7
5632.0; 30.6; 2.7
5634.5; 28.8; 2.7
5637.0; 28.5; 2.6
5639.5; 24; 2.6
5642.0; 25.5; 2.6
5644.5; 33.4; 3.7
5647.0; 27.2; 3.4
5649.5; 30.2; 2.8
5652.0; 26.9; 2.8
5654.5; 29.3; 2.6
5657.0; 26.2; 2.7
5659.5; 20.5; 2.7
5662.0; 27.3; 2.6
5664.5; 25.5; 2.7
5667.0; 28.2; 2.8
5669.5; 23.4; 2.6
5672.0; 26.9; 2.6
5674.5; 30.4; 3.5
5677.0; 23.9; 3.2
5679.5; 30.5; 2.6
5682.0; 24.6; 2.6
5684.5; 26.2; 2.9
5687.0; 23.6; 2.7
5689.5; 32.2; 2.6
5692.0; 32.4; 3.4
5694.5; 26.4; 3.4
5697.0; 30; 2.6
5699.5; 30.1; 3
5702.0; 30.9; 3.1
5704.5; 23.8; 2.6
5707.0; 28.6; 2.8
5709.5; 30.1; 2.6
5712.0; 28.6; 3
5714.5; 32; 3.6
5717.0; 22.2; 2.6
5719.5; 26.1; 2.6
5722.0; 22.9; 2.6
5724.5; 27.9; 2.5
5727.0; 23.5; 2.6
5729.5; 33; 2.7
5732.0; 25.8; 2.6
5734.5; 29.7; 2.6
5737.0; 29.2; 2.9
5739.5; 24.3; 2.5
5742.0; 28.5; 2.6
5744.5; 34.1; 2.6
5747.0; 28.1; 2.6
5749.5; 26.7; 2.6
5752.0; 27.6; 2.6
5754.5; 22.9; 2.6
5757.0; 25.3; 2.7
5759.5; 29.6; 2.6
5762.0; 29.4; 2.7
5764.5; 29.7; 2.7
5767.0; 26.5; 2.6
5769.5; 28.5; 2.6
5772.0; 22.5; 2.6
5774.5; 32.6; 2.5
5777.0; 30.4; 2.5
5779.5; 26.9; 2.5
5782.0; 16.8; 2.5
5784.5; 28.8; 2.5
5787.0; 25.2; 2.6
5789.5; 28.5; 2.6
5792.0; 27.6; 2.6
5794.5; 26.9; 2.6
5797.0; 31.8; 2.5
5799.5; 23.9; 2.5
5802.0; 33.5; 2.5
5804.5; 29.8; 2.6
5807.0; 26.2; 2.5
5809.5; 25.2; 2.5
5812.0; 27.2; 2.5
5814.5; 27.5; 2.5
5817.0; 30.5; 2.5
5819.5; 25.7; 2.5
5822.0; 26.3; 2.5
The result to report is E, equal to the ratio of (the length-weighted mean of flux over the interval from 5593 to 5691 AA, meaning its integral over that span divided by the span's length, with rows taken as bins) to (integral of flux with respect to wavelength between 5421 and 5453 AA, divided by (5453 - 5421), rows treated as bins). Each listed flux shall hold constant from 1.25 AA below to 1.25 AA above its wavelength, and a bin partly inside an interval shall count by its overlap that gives 1.032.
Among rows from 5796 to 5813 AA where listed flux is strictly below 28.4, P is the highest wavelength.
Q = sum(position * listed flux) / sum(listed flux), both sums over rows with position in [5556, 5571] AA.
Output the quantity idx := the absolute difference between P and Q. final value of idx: 248.5 AA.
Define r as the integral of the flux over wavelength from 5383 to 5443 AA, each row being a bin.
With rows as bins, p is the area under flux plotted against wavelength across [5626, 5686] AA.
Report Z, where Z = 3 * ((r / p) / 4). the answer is 0.73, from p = 1626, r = 1573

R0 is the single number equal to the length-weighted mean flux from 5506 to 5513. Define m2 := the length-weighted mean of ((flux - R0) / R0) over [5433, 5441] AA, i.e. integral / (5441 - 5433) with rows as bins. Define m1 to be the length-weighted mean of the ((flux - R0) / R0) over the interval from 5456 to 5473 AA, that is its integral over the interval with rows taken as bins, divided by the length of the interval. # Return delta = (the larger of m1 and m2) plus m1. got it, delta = 0.191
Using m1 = 0.10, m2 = 0.00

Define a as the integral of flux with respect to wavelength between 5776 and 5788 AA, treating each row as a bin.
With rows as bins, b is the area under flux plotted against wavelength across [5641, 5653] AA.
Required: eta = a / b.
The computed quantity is 0.89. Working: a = 306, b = 345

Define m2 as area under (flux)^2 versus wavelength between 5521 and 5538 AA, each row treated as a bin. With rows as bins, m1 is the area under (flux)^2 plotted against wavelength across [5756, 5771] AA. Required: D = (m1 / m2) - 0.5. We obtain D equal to 0.4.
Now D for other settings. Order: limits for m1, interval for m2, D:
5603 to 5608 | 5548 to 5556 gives 0.0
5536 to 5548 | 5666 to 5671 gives 2.3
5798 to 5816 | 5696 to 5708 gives 0.9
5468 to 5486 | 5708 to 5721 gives 1.0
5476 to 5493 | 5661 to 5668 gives 1.7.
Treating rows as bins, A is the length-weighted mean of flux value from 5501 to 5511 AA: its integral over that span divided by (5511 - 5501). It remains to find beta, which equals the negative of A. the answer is -28.3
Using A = 28.3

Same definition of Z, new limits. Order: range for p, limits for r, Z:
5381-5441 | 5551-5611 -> 0.77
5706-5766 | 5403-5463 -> 0.72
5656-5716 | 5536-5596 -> 0.74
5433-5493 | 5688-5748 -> 0.77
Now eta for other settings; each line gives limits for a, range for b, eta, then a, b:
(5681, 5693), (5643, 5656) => 0.88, 333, 380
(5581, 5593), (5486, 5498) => 1.04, 307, 295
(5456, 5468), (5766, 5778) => 1.00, 337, 337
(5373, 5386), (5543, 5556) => 1.02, 362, 356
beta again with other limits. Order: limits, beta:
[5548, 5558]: -26.9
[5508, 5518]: -28.1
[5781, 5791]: -25.1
